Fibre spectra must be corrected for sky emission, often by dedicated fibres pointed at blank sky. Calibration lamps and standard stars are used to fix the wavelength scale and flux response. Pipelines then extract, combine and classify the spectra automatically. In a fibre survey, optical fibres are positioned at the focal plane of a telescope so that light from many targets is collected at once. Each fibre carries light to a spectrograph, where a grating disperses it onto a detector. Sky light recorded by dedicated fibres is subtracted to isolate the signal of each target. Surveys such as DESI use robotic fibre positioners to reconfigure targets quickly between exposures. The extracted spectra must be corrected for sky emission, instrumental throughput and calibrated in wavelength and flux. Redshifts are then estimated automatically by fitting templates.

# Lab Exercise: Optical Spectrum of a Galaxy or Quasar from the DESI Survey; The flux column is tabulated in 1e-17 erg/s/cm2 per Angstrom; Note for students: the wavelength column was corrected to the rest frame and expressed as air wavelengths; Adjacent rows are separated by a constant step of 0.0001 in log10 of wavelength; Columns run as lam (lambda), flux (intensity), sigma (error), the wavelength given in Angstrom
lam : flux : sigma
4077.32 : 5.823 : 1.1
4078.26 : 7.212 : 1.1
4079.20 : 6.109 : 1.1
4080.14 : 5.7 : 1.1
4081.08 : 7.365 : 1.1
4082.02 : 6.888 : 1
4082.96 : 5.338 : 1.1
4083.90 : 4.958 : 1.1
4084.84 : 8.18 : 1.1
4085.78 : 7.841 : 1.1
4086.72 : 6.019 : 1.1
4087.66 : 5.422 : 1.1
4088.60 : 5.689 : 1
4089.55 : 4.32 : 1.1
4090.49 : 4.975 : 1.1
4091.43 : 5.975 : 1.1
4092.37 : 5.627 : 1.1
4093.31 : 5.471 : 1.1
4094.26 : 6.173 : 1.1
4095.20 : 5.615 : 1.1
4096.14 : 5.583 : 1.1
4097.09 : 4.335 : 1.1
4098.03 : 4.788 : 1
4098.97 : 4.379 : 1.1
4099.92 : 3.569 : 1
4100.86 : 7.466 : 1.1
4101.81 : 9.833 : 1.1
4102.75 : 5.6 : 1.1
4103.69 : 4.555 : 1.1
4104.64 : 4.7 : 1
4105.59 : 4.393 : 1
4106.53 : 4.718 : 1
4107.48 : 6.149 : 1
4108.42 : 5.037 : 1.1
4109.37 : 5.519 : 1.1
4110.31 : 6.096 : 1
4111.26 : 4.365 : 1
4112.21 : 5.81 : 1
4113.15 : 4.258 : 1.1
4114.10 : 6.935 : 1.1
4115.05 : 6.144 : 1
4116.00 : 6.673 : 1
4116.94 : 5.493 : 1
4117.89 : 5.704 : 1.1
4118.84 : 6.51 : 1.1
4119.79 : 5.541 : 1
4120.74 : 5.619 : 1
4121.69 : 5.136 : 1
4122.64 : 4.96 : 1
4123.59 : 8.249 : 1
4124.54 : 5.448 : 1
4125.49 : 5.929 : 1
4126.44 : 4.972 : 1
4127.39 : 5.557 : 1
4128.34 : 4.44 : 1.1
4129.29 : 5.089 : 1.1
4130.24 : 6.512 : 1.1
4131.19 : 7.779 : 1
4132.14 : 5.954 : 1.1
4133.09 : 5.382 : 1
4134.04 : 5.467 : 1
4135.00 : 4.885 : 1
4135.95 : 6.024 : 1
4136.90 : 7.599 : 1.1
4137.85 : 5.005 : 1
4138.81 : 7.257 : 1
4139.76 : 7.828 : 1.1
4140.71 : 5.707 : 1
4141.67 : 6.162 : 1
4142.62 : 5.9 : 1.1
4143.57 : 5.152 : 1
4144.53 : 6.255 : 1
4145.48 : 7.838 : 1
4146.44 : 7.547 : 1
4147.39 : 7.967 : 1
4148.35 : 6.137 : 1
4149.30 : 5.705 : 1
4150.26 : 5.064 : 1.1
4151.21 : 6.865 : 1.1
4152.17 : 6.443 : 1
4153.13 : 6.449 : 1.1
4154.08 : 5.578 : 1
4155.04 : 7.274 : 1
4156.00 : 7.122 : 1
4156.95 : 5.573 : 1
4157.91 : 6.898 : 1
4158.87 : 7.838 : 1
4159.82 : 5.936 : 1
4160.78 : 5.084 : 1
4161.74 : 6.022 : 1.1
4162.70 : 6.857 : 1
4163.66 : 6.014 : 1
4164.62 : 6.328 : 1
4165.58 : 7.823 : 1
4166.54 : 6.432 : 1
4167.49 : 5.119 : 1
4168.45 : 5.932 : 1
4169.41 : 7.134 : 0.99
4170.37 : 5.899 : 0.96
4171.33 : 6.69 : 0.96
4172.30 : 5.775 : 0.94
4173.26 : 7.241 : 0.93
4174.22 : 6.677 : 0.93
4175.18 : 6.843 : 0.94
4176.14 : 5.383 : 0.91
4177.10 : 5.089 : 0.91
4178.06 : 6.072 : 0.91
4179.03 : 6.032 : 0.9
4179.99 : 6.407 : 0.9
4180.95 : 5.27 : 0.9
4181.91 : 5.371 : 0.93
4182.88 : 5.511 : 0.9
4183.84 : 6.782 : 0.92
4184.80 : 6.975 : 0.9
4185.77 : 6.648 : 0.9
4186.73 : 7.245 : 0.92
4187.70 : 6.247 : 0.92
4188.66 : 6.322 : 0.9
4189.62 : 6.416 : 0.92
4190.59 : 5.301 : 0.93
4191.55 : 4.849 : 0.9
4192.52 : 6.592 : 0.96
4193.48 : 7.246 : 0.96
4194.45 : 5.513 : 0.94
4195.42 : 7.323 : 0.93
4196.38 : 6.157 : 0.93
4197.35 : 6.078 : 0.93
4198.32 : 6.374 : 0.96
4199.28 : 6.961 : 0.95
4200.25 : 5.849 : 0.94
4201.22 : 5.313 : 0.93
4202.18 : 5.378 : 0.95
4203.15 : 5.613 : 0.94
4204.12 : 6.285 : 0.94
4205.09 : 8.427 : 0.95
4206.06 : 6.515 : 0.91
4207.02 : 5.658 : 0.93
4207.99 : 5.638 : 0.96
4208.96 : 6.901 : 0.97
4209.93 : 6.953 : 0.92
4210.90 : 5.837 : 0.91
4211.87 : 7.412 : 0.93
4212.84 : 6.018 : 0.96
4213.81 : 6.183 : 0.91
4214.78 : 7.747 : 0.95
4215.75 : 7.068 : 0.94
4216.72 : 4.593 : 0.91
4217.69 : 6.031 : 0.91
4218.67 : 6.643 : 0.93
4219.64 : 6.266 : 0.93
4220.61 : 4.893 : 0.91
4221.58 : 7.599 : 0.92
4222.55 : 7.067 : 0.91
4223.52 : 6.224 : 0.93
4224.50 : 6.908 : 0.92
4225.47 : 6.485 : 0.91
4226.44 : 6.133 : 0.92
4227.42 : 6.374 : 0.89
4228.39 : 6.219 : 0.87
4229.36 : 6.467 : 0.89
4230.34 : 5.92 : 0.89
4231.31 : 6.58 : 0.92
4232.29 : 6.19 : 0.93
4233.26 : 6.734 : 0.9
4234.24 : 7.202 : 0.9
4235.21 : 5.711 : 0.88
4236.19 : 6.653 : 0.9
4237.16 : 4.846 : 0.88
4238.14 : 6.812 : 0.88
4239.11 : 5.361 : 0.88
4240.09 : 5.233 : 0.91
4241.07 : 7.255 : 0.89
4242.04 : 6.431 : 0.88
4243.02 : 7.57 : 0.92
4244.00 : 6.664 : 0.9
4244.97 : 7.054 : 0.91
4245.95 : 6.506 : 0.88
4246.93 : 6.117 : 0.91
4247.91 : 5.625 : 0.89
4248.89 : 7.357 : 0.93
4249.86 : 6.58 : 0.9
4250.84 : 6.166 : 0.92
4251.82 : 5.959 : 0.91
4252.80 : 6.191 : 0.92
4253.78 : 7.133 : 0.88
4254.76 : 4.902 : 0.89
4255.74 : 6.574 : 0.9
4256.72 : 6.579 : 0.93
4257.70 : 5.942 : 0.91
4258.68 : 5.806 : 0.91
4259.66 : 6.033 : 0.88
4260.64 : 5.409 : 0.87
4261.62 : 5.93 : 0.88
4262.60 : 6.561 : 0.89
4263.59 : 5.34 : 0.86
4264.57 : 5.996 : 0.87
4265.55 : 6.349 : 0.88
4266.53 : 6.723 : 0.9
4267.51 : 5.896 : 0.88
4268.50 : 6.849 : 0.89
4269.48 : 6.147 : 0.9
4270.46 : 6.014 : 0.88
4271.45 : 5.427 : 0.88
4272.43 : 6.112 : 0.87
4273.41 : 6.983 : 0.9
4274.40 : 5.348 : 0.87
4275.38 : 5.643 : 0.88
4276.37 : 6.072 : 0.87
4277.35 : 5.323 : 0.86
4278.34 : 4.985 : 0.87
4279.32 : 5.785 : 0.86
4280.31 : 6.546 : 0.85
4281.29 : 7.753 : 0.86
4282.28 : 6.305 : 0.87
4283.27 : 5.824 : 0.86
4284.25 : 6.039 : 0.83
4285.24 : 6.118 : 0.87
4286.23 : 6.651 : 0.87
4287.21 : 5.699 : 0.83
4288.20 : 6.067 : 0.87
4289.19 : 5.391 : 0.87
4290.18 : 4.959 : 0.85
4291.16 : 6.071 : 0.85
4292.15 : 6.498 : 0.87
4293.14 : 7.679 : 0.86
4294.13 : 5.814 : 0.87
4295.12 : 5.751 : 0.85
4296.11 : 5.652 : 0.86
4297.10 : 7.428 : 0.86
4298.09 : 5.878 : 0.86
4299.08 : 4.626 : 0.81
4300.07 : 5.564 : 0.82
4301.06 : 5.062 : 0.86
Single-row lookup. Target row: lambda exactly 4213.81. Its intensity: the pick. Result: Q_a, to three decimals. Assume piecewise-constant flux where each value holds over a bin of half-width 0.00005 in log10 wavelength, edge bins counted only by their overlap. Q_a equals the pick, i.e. 6.183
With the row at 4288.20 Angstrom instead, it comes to 6.067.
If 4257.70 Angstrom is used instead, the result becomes 5.942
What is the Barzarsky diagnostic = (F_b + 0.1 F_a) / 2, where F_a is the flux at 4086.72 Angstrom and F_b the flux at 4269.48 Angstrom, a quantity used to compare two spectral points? 3.37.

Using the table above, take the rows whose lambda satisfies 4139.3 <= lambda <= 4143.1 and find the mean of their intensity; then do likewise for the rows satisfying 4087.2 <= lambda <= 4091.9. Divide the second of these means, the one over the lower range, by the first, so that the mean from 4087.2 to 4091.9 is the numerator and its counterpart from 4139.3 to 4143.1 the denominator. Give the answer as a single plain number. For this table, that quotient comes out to 0.82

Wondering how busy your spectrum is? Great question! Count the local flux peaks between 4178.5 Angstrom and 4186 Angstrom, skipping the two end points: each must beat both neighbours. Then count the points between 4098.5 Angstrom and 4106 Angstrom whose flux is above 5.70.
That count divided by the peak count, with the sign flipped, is -1.0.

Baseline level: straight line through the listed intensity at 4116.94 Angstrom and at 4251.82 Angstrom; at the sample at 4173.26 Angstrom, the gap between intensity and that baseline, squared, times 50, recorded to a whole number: 121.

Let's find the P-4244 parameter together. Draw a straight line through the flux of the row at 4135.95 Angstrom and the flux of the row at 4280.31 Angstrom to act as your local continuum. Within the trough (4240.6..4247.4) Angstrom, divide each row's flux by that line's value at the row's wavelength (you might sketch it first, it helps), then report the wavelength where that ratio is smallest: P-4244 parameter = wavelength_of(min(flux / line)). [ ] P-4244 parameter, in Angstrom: 4246.93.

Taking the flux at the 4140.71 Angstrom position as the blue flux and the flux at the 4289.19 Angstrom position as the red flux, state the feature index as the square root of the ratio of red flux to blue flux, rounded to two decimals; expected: 0.97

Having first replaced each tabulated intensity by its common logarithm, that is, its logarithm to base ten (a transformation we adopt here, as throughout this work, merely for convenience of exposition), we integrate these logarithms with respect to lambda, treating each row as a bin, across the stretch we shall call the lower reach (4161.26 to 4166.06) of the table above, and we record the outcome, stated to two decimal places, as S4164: 3.92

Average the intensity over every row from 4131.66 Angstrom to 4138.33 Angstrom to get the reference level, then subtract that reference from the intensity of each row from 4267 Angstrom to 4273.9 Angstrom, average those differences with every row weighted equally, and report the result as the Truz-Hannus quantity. 0.4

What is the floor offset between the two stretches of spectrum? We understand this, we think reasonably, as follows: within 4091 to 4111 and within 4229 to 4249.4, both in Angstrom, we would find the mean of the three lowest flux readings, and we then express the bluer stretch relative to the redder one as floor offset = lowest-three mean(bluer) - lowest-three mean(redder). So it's -1.1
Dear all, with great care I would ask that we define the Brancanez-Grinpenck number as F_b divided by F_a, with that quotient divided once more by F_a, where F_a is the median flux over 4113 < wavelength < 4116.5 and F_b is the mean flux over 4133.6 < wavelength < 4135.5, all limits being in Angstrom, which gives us 0.126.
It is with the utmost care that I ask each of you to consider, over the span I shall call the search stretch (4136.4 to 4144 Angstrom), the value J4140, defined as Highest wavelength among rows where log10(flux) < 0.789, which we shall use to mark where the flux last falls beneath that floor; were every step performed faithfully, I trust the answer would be 4143.57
